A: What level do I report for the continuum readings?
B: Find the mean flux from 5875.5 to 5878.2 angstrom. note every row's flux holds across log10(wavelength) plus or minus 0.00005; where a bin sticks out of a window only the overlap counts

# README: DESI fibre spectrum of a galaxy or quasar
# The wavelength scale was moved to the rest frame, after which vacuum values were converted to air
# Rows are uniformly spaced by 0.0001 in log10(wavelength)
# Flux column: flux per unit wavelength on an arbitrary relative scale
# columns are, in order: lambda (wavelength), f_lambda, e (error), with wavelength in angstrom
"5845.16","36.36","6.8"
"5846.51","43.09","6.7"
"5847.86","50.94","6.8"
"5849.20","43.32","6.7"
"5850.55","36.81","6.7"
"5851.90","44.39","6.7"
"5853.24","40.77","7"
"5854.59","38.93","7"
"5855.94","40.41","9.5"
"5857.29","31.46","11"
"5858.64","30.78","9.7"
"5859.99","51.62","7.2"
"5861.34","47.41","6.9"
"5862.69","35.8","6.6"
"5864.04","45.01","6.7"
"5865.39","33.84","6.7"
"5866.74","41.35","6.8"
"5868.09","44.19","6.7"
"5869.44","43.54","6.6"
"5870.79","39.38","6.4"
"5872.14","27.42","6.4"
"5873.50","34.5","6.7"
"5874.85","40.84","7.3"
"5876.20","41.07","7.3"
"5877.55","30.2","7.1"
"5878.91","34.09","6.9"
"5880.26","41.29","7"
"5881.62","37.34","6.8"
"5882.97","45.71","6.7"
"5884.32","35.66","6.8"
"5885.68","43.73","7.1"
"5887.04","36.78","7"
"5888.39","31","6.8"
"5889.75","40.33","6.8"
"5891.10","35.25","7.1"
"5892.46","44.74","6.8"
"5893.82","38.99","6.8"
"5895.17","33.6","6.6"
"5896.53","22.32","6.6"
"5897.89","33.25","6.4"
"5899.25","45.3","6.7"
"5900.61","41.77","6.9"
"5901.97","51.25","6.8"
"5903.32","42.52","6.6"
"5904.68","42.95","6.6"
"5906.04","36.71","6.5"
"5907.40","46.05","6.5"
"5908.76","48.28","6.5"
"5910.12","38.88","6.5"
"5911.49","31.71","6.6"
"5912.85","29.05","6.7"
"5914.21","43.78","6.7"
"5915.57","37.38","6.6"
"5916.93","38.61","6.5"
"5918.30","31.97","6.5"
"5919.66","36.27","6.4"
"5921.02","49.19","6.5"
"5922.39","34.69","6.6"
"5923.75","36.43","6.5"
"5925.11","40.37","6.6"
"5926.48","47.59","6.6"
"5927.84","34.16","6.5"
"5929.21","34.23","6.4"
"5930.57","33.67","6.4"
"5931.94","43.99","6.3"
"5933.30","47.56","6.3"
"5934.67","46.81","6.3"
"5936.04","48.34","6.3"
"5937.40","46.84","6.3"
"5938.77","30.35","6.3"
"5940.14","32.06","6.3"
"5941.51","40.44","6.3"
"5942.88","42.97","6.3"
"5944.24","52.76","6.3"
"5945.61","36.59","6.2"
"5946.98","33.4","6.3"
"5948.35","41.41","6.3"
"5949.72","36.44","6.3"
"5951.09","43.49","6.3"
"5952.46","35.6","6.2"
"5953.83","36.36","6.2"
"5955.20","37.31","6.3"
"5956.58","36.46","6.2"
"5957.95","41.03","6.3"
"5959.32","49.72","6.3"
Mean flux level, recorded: 36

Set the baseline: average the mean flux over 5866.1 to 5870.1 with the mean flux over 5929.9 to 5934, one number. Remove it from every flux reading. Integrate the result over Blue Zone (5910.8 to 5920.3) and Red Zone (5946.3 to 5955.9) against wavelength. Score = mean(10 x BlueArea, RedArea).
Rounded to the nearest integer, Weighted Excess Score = -349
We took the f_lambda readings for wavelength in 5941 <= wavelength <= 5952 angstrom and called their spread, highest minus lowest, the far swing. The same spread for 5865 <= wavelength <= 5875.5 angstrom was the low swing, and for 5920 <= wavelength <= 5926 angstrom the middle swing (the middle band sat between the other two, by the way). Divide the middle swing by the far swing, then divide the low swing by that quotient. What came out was 22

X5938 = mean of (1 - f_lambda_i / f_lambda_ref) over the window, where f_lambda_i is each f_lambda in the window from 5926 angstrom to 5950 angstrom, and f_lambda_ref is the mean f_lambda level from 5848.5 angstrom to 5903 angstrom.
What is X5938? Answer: -0.042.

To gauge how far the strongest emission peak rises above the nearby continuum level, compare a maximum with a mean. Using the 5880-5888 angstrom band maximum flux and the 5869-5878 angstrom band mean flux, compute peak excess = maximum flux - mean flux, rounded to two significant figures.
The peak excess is 9.0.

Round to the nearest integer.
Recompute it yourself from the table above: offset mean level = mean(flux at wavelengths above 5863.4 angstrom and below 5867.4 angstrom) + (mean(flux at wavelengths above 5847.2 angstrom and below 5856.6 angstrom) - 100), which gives -18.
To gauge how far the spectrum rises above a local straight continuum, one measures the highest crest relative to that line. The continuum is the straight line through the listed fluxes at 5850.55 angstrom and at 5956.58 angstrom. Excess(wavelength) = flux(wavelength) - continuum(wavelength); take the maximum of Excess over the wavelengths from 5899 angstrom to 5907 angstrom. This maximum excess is 14.6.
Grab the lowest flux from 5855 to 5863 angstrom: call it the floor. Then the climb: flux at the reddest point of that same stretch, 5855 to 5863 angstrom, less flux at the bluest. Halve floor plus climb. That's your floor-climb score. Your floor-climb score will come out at 13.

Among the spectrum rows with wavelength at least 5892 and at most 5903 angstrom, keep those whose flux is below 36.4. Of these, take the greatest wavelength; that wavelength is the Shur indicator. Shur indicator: 5897.89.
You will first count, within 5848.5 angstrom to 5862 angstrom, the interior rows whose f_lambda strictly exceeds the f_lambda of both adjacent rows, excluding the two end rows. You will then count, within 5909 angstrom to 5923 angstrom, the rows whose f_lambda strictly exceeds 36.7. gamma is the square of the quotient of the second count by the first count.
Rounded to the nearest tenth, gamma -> 2.8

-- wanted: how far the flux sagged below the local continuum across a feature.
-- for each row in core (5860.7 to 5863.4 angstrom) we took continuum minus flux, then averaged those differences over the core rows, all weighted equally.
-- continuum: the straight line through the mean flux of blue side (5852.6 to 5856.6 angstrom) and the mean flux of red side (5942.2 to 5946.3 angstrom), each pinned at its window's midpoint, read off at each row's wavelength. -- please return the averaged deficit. -1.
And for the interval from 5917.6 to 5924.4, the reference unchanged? 5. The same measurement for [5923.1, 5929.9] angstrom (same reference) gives 5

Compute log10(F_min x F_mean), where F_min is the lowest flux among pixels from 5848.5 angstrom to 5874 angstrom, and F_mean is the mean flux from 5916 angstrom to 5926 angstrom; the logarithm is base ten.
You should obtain 3.02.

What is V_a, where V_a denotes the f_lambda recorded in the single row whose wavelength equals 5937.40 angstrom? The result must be 46.84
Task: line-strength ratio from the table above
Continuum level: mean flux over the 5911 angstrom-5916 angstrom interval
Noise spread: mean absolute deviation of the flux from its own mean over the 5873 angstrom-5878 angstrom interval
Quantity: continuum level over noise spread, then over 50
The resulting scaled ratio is 0.165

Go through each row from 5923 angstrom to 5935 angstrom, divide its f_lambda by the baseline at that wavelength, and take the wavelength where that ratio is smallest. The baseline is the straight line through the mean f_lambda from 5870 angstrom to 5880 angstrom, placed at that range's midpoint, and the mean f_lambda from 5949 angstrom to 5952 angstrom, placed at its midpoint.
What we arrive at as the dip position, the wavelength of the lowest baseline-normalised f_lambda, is 5930.57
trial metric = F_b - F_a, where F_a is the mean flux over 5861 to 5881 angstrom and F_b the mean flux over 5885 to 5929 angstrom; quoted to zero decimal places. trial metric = 0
